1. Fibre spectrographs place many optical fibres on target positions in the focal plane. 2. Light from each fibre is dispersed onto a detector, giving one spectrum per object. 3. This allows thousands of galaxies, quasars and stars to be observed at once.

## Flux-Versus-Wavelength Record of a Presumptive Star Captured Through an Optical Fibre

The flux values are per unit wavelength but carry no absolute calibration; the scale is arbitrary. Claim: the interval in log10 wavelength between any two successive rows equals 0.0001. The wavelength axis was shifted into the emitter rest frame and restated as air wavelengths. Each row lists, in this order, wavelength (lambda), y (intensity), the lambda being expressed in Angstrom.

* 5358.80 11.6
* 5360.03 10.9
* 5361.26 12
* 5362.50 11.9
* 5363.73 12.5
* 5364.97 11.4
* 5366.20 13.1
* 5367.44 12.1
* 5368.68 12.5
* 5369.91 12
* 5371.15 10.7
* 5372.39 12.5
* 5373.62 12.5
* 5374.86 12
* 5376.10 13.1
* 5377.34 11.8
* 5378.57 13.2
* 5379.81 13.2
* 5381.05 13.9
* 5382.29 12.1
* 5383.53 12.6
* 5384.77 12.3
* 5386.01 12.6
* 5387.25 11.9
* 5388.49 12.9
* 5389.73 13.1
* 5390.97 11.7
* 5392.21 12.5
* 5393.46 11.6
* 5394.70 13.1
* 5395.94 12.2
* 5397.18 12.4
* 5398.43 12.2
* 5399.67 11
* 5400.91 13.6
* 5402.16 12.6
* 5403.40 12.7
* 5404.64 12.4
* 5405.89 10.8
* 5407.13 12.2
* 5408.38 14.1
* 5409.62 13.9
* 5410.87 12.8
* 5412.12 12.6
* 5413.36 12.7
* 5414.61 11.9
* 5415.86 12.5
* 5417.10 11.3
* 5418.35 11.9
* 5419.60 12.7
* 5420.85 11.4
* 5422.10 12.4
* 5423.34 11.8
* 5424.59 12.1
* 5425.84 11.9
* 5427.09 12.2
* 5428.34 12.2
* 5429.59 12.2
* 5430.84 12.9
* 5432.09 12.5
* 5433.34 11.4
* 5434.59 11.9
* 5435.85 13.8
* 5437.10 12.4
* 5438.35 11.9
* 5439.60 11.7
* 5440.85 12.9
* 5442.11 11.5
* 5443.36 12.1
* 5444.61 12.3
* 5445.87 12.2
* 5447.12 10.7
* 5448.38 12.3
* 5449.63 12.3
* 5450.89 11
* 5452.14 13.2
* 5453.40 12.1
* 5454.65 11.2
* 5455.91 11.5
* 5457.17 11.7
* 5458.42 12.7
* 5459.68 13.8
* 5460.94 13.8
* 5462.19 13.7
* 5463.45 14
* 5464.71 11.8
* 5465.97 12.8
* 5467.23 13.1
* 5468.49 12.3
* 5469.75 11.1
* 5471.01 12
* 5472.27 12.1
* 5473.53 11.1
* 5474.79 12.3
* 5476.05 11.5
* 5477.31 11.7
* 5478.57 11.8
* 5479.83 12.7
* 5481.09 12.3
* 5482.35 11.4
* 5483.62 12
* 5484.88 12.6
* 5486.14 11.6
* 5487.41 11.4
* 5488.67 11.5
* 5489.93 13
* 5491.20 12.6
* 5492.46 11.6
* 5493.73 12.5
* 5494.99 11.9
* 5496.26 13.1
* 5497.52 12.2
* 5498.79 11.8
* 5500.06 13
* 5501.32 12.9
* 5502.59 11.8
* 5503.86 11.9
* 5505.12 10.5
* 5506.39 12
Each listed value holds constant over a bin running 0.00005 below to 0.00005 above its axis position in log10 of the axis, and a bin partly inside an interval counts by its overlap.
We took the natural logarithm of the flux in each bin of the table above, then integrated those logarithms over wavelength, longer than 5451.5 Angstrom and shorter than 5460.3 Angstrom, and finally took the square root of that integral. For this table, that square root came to 4.70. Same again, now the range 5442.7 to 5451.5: 4.66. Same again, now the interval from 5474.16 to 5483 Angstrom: 4.68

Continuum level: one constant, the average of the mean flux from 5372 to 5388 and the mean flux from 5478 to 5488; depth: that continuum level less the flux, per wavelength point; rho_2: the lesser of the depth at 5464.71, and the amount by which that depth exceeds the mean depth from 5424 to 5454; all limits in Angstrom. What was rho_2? 0.35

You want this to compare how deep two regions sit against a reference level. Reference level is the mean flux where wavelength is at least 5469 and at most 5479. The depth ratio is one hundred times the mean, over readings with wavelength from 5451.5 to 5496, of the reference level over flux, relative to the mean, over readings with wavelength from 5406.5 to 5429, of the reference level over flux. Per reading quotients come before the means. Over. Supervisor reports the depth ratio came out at 101.1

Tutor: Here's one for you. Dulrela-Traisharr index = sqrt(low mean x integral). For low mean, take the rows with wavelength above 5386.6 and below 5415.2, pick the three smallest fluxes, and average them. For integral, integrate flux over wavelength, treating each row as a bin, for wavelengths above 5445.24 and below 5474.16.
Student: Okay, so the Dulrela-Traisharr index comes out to 62.9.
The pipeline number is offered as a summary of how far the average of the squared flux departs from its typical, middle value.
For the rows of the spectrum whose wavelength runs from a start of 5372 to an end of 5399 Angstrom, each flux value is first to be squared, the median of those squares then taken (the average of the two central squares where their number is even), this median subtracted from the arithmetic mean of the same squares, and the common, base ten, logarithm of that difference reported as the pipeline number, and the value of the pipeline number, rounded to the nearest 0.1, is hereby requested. -0.1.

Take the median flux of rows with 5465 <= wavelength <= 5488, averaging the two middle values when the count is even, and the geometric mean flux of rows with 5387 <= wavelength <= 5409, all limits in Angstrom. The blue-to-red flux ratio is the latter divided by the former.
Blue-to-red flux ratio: 1.03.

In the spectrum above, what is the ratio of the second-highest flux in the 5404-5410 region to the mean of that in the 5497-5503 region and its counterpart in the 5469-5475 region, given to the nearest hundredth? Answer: 1.11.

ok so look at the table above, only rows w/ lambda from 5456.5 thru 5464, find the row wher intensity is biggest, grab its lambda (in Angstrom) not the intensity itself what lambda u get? 5463.45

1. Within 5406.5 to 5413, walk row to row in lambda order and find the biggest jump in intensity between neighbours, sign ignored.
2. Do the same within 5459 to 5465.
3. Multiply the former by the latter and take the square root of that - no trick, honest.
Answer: 2.04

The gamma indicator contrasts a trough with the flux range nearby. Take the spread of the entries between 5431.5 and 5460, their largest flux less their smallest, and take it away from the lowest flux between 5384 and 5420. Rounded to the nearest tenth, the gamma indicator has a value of 7.7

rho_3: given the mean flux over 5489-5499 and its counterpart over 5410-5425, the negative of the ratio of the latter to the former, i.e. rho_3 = -0.99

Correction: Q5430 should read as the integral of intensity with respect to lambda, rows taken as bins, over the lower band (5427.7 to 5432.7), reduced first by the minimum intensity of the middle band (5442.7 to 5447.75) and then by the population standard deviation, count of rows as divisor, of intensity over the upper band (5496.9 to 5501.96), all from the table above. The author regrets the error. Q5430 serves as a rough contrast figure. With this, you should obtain 51.1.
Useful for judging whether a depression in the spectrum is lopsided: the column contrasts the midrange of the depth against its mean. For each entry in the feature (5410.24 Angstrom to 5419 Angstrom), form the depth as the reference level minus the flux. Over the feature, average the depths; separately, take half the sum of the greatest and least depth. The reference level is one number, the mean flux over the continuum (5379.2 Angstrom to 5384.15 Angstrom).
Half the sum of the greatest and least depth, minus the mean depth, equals 0.19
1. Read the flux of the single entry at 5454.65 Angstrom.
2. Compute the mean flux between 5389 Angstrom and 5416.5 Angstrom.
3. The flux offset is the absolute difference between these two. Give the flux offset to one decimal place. 1.3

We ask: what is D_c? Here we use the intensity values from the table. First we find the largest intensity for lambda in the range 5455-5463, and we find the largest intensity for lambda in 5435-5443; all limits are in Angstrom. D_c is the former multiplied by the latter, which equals 190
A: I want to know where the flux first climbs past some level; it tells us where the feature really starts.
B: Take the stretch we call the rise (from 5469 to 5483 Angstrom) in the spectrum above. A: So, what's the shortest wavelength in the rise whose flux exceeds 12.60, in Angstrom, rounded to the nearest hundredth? 5479.83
